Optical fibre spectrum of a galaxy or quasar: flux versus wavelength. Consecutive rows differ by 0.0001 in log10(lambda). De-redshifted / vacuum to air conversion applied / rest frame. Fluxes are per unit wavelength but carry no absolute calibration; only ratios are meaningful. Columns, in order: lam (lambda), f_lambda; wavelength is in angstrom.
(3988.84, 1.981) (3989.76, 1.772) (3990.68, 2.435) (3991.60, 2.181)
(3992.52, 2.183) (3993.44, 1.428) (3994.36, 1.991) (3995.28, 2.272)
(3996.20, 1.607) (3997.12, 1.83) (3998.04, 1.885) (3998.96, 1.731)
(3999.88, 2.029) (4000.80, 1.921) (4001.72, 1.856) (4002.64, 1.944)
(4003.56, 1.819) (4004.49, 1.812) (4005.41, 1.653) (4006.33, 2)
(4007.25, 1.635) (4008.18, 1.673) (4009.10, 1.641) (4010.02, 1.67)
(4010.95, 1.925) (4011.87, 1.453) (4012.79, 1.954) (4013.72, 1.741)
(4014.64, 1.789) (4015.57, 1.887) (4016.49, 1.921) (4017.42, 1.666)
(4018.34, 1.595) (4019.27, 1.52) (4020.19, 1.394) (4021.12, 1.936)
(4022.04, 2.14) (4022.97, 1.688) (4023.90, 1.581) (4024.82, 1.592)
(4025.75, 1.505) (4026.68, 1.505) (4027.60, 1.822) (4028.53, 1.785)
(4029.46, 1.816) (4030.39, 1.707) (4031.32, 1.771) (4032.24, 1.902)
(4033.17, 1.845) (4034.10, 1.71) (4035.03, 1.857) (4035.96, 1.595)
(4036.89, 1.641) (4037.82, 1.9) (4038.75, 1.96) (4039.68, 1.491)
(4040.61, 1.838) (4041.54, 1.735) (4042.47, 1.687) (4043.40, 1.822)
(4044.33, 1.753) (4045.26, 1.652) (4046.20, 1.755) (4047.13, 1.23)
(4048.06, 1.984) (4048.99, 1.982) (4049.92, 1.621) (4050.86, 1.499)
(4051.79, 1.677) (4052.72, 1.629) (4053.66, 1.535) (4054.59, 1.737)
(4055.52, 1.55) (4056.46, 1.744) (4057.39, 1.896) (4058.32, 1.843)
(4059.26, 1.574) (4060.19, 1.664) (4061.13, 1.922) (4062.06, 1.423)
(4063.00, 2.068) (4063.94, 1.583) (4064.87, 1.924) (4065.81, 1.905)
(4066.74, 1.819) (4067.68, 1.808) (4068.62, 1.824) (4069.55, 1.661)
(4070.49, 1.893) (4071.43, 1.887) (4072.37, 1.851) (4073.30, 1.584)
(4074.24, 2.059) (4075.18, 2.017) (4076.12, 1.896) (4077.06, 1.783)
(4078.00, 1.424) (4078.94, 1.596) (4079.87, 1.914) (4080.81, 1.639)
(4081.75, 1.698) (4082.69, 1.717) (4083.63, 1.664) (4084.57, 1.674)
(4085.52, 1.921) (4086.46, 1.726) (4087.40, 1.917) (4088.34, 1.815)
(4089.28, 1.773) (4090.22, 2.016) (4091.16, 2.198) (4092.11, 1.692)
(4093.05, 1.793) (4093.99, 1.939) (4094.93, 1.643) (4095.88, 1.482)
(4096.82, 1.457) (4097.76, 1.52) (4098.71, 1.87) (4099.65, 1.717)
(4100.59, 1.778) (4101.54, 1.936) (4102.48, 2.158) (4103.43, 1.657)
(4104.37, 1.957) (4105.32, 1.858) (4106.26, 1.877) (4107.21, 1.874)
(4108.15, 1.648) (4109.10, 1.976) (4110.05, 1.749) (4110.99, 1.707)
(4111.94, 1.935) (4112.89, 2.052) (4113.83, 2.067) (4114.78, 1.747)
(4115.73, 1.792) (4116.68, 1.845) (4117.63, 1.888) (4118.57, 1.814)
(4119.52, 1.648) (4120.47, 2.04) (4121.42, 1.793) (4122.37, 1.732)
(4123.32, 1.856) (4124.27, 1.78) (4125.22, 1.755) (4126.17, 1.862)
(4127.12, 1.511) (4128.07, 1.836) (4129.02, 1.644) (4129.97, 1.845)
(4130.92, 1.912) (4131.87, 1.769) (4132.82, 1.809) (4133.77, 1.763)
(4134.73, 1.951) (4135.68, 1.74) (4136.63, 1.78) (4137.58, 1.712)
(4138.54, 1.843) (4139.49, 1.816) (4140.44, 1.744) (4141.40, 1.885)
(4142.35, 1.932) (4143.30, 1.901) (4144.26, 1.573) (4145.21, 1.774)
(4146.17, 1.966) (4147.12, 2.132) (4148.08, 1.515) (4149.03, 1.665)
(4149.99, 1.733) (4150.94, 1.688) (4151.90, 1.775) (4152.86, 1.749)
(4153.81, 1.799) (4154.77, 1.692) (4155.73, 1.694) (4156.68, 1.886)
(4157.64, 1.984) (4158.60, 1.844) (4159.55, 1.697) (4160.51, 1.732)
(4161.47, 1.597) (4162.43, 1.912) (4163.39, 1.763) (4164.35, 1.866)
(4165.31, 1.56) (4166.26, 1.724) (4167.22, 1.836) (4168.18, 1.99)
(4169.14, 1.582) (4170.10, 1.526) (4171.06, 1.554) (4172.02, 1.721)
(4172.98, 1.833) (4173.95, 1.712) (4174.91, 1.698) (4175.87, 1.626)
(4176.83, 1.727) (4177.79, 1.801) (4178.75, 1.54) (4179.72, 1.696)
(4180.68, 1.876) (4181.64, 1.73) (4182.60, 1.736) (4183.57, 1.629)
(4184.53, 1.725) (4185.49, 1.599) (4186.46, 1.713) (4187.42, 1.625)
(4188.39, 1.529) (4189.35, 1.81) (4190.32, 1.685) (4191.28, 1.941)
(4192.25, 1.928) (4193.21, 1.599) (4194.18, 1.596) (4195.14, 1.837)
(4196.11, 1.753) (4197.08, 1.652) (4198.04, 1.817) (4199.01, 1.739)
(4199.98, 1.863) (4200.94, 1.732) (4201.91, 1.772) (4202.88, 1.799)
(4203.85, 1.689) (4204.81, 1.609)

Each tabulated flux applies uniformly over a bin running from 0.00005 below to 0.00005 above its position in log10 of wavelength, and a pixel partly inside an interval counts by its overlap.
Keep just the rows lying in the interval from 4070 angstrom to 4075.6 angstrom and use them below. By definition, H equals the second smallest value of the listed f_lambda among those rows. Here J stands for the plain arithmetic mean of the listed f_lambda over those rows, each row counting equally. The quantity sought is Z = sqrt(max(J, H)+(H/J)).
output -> 1.69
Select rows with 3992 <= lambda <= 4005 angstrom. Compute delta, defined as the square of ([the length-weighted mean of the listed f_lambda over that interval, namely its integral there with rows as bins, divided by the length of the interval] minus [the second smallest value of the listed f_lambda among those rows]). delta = 0.074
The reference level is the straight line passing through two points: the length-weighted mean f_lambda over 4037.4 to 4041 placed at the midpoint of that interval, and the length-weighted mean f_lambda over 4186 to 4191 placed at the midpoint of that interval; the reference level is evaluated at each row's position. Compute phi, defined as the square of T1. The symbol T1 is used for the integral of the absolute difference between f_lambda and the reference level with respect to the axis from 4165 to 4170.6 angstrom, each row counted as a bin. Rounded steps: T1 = 0.82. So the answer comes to 0.7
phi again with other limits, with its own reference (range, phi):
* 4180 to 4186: 0.2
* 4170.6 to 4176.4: 0.1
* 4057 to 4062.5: 0.8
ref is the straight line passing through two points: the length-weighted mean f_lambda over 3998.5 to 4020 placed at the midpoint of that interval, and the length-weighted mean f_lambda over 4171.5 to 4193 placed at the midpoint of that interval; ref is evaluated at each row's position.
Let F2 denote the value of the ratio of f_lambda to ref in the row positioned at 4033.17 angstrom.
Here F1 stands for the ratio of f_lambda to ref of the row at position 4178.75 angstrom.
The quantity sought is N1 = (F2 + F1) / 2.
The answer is 0.97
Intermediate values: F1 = 0.89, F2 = 1.05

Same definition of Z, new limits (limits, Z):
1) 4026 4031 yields 1.65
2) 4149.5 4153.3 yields 1.65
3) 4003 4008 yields 1.65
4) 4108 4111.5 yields 1.65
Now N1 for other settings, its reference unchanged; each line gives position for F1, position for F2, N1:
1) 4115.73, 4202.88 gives 1.04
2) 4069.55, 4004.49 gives 0.98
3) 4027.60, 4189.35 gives 1.04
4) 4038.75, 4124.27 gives 1.07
